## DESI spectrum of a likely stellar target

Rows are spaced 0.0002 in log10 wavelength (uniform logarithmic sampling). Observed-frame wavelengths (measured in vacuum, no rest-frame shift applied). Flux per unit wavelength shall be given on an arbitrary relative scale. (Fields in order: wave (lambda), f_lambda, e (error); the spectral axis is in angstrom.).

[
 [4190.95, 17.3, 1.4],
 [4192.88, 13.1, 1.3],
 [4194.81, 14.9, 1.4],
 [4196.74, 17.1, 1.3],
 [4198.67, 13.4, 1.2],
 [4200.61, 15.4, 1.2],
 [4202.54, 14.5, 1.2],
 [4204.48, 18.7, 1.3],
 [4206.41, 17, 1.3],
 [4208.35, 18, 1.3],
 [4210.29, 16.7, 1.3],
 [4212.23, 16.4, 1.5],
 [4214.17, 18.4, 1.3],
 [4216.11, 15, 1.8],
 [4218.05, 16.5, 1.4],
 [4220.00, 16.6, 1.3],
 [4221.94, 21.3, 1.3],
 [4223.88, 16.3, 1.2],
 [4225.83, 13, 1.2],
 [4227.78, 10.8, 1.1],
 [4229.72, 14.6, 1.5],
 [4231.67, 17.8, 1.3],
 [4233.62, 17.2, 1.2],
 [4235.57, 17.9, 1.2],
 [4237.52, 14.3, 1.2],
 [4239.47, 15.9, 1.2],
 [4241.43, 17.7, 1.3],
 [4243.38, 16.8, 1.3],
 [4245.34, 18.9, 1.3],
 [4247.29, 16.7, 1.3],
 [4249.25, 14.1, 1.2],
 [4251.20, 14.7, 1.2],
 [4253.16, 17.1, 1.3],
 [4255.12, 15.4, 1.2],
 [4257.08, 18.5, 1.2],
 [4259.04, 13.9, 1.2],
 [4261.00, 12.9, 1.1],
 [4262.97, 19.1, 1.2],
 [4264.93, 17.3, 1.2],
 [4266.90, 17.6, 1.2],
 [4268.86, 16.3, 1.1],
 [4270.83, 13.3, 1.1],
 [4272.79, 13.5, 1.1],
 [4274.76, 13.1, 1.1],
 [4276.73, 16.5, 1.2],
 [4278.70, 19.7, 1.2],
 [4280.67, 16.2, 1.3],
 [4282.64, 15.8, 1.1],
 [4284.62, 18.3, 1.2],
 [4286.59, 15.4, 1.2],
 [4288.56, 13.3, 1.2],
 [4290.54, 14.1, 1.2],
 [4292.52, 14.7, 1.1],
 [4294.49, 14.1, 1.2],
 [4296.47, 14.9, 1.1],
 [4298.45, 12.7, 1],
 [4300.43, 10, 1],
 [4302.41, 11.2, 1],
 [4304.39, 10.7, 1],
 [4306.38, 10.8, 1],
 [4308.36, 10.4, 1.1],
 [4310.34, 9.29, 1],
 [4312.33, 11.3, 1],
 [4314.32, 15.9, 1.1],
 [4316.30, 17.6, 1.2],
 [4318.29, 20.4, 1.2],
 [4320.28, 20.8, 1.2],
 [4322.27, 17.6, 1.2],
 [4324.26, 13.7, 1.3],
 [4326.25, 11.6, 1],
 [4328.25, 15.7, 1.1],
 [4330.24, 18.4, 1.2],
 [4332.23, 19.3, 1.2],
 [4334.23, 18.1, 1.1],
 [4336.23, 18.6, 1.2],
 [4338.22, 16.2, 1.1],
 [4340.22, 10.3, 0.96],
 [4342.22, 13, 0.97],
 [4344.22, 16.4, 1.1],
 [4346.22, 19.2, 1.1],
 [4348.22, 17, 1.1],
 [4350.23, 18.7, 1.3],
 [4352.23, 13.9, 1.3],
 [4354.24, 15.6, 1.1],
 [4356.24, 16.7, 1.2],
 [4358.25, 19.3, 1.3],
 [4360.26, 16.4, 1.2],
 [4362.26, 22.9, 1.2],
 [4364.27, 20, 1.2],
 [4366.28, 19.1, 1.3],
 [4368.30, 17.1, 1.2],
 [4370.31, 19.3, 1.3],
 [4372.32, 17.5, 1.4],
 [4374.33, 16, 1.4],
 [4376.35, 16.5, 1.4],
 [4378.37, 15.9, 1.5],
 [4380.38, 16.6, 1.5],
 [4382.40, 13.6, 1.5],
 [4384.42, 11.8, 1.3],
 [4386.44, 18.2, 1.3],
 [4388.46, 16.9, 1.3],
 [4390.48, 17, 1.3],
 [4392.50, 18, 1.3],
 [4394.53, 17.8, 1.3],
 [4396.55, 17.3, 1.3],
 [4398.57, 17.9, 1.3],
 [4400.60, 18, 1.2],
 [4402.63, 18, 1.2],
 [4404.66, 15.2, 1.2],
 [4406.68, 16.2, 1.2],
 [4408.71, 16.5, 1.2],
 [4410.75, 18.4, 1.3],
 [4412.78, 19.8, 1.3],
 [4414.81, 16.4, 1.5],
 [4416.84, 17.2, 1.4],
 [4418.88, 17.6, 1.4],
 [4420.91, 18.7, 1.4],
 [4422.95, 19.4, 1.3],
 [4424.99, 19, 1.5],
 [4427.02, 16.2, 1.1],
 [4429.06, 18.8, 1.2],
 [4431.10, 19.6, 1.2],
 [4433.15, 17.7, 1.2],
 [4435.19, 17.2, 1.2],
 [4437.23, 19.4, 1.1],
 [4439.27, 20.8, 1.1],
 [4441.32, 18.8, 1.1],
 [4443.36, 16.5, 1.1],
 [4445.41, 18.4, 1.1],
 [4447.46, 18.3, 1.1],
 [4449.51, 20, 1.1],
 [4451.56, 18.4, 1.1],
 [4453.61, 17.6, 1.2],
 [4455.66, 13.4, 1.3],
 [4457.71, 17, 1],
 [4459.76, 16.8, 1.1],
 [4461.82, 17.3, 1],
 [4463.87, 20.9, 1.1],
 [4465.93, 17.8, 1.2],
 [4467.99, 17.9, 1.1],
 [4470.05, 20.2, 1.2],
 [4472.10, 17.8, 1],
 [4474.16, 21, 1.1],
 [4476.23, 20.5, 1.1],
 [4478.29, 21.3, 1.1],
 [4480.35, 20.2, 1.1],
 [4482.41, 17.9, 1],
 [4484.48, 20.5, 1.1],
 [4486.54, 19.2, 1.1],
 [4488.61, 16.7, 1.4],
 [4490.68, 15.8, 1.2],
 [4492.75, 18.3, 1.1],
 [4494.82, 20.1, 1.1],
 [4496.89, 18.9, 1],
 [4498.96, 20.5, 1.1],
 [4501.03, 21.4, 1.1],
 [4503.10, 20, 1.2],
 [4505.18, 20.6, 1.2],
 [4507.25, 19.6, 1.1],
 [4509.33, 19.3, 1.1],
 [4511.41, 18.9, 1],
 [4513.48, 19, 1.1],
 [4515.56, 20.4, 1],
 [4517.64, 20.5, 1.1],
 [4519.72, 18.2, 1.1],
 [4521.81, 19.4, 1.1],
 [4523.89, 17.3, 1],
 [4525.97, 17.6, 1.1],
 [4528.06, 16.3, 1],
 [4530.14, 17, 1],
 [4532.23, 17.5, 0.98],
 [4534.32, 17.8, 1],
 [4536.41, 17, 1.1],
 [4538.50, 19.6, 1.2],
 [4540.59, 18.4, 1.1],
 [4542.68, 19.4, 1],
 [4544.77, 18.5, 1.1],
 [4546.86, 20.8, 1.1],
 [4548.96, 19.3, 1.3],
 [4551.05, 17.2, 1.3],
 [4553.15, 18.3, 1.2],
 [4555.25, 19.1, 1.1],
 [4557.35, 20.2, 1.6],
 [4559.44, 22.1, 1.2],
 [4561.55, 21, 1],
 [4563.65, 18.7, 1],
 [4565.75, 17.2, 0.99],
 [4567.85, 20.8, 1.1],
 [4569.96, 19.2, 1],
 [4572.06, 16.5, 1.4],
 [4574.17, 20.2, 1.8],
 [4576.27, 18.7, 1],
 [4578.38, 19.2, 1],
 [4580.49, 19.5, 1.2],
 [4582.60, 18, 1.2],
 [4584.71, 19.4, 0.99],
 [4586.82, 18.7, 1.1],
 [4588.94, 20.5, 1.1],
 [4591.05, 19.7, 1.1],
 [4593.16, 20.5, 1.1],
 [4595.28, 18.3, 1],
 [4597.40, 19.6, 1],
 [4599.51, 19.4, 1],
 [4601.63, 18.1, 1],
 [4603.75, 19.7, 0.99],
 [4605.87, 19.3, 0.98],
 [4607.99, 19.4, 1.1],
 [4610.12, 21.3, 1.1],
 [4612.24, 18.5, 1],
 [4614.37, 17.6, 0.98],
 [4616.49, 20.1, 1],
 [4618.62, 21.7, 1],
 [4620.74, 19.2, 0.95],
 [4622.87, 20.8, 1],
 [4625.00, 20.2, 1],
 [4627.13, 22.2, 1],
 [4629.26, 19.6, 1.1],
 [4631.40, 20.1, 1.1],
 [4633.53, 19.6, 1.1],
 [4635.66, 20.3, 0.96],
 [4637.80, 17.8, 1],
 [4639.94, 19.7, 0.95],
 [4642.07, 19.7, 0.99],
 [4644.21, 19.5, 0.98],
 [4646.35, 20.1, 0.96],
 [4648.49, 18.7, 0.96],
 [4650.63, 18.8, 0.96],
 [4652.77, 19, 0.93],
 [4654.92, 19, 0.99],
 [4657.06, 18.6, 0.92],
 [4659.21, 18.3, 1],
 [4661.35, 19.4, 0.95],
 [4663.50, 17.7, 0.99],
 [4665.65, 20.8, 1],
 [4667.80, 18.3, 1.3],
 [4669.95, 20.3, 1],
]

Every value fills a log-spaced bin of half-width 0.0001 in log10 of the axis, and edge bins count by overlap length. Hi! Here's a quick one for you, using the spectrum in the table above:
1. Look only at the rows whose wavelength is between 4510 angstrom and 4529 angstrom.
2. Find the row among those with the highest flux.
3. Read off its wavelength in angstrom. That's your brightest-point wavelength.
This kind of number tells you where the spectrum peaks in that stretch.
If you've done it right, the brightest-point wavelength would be 4517.64 angstrom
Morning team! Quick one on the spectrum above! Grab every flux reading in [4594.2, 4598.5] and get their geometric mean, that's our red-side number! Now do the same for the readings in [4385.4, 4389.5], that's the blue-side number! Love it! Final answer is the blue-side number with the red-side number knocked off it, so -1.4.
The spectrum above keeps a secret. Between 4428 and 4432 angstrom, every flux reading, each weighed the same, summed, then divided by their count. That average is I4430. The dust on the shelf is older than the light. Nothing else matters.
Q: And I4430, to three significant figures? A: 19.2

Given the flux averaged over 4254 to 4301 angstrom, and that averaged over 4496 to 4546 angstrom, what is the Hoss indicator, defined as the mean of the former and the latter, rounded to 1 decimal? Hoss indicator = 17.1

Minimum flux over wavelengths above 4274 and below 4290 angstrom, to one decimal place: 13.1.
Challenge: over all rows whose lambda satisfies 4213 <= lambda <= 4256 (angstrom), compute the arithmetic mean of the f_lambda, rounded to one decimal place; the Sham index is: 16.2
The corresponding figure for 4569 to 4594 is 19.2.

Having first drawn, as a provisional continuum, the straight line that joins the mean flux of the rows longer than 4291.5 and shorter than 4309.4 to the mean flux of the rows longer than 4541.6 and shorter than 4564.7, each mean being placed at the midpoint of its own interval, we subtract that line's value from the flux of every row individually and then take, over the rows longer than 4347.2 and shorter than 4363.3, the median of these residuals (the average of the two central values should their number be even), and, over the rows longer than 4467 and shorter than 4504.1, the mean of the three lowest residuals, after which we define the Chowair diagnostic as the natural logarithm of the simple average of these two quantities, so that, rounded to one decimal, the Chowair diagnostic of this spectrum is 0.2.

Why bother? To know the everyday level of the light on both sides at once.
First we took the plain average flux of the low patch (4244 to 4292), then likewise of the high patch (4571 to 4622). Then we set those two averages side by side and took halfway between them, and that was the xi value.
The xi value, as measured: 17.6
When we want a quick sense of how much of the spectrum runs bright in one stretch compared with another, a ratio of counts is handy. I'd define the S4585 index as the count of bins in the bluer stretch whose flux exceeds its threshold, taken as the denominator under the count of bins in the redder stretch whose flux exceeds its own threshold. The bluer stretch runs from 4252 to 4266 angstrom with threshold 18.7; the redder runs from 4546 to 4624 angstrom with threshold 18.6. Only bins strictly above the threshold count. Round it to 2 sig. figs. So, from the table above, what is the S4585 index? 28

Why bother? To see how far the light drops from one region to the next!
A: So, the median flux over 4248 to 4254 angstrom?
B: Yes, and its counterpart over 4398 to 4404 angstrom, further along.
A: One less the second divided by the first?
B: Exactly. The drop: -0.22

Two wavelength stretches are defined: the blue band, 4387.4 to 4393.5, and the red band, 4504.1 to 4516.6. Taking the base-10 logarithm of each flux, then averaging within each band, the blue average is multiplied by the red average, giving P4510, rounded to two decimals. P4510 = 1.60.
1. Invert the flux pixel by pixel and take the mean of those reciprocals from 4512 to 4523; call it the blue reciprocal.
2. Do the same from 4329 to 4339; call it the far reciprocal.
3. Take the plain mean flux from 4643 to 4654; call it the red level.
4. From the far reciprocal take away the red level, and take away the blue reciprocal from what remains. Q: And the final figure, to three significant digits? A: -19.2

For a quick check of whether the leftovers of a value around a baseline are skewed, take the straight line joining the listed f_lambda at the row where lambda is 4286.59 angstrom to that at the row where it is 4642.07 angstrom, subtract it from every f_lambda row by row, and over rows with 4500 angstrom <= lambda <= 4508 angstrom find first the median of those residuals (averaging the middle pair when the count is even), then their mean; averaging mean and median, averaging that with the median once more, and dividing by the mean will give 1.0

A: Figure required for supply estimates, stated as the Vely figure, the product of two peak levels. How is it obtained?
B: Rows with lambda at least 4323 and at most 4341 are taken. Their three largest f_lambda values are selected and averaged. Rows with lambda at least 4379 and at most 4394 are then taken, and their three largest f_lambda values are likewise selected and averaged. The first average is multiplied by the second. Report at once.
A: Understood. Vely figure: 333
